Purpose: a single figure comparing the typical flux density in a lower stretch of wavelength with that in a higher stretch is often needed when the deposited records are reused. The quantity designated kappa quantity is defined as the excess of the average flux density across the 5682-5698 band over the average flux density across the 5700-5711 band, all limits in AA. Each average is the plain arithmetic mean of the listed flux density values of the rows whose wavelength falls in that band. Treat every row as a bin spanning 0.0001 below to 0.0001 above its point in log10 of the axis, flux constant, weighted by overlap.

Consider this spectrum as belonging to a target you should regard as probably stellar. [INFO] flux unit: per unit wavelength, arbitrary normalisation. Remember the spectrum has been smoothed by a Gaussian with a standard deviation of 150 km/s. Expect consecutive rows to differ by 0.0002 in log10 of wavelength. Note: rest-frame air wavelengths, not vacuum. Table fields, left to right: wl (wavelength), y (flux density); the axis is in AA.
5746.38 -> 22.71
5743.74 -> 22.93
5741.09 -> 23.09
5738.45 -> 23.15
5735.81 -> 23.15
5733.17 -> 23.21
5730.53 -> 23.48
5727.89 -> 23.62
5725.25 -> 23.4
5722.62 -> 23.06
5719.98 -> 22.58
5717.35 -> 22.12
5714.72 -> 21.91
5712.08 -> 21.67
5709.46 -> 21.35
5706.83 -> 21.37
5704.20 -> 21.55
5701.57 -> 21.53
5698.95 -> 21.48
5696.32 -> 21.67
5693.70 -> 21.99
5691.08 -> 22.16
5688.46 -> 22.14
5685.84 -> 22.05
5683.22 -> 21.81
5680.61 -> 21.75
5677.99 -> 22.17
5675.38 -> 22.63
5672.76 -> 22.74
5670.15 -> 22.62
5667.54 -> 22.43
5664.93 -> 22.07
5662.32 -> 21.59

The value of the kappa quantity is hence 0.5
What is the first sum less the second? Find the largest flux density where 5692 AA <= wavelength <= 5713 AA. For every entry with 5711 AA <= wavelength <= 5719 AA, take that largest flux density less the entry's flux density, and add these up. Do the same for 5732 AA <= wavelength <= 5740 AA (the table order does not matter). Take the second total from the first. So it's 3.8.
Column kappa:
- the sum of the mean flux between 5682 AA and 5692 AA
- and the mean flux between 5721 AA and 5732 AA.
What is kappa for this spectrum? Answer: 45.4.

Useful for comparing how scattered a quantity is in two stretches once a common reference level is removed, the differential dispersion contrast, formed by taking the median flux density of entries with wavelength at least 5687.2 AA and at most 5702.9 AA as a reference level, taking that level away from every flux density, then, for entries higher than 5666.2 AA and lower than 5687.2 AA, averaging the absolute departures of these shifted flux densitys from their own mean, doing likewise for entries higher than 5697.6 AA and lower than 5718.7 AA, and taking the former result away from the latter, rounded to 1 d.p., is -0.1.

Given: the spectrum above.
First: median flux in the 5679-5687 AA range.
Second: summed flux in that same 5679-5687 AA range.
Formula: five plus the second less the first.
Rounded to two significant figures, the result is 49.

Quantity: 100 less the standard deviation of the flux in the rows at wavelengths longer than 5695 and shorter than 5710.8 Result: 99.9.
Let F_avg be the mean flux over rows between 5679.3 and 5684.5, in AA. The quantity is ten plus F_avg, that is 31.8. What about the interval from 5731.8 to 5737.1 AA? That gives 33.2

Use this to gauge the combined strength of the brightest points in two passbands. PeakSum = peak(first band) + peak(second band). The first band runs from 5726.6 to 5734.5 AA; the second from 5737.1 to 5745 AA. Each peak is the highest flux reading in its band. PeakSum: 46.8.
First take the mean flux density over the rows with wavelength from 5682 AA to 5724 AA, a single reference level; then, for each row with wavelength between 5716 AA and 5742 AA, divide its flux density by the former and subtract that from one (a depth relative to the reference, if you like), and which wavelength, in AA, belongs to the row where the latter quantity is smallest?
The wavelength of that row 5727.89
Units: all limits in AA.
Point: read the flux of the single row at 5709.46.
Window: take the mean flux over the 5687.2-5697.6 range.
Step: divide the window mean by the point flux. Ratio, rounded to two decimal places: 1.03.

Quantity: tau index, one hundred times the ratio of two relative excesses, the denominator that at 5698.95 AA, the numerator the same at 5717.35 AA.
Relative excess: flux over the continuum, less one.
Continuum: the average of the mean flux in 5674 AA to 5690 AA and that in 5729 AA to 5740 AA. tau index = 46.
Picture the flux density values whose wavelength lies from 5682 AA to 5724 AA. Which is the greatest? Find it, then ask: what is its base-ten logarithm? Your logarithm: 1.363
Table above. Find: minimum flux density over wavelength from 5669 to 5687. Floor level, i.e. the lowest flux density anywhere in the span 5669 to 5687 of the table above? 21.75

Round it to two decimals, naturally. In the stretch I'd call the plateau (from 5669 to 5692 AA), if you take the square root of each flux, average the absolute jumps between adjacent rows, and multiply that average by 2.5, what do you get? 0.05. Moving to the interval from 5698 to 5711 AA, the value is 0.02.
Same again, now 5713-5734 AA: 0.08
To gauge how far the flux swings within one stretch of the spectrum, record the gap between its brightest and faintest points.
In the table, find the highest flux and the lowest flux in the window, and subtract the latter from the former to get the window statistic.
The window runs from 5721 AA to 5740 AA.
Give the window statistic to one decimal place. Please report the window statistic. 0.6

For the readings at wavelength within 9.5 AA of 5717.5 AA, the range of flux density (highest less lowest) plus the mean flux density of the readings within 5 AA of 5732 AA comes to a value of 25.4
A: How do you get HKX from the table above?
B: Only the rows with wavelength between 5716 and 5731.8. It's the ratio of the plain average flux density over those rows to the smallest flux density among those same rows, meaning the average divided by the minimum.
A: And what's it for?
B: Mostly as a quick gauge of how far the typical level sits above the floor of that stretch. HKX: 1.04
